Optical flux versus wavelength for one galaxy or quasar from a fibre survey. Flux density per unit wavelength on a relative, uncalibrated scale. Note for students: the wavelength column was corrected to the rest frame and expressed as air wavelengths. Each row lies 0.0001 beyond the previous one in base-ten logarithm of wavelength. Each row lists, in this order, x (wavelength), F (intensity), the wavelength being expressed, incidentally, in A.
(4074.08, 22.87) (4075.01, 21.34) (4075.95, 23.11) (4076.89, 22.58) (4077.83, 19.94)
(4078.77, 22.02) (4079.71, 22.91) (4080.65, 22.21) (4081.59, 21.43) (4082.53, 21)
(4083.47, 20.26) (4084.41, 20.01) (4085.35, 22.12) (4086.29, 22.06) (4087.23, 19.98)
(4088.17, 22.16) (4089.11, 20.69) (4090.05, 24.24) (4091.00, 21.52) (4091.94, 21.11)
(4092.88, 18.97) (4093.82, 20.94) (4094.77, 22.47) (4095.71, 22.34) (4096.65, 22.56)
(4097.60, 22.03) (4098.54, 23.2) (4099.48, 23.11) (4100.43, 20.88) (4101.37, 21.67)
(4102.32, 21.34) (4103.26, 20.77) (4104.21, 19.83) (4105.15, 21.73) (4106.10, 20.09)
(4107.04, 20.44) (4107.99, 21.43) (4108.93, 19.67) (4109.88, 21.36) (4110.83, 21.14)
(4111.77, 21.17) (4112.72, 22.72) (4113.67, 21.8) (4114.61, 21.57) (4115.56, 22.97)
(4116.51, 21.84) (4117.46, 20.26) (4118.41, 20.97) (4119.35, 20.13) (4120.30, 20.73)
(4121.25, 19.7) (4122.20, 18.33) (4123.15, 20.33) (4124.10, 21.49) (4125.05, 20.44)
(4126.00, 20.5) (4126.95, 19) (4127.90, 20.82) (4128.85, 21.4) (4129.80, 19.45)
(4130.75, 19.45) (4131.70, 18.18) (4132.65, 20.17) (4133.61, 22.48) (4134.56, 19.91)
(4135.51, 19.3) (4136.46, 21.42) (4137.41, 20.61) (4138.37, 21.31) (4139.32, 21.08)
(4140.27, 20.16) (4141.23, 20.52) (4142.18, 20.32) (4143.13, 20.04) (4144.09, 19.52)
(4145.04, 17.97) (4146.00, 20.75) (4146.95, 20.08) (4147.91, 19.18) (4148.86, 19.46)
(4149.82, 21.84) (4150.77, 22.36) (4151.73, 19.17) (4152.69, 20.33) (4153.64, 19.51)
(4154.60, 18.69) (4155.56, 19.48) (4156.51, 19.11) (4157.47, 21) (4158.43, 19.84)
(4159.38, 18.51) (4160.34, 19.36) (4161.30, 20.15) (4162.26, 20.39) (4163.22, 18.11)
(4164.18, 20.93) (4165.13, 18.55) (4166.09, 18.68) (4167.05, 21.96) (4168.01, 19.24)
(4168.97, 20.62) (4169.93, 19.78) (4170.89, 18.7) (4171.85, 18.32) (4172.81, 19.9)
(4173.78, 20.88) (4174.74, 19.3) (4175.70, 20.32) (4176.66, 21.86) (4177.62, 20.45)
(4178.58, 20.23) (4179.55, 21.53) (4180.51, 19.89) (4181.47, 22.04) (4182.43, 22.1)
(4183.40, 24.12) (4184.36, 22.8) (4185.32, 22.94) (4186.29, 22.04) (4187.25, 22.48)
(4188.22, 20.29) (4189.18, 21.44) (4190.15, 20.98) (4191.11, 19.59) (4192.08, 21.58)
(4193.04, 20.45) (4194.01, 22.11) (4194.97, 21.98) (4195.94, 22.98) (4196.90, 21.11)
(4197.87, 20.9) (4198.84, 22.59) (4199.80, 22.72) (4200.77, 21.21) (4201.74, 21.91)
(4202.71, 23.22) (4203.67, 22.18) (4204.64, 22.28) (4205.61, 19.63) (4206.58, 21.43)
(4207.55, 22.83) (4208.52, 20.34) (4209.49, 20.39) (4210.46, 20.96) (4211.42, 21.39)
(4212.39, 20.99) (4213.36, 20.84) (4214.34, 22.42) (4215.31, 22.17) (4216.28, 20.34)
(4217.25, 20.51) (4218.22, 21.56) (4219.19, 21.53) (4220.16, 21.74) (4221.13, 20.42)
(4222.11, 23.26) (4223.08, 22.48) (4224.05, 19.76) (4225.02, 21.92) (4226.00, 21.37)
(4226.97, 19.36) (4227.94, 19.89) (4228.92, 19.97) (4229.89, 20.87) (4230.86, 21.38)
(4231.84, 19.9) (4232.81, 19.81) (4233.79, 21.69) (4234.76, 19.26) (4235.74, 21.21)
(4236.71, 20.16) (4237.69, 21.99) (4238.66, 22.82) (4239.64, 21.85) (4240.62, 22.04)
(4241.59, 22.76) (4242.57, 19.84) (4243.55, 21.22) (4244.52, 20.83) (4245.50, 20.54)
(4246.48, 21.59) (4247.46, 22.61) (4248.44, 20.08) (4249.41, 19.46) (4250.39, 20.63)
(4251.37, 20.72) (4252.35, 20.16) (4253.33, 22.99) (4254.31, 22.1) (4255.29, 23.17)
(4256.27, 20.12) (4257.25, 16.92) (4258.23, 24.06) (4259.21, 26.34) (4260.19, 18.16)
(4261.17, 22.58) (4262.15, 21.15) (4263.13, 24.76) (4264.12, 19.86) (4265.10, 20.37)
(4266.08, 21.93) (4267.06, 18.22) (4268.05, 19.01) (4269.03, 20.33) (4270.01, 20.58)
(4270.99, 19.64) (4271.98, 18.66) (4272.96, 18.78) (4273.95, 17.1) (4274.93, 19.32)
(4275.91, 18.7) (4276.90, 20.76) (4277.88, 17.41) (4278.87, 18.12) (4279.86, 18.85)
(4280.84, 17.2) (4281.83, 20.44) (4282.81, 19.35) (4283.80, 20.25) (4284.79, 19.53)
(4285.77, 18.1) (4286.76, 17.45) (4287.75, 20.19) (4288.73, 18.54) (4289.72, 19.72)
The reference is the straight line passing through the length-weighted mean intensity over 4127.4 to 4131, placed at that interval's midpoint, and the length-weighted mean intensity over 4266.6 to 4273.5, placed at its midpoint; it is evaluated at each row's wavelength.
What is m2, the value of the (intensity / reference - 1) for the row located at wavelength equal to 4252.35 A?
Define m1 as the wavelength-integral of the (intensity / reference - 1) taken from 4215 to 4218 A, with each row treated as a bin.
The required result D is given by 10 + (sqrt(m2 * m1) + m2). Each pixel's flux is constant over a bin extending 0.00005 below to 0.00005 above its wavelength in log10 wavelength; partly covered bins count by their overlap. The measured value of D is 10.1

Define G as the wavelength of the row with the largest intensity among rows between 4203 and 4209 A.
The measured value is 4207.55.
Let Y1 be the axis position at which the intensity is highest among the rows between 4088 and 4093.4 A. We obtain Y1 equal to 4090.05 A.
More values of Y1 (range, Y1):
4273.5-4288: 4276.90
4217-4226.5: 4222.11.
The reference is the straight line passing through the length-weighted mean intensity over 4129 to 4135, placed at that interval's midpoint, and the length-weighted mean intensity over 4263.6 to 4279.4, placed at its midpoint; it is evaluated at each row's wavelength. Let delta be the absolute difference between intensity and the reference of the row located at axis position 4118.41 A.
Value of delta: 0.89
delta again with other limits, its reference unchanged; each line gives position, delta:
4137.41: 0.62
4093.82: 0.73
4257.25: 2.45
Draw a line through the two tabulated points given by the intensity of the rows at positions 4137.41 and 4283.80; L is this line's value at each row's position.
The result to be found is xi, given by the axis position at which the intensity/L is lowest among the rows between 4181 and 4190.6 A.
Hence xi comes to 4188.22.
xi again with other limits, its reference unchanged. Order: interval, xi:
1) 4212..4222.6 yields 4216.28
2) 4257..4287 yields 4257.25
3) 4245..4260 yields 4257.25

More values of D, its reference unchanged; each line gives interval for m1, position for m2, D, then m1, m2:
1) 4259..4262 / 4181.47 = 10.3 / 0.39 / 0.105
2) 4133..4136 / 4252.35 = 10.1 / 0.04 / 0.038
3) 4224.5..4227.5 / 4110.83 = 10.1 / 0.19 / 0.032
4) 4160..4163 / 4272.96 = 10.0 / -0.04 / -0.025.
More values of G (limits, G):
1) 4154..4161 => 4157.47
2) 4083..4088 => 4085.35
